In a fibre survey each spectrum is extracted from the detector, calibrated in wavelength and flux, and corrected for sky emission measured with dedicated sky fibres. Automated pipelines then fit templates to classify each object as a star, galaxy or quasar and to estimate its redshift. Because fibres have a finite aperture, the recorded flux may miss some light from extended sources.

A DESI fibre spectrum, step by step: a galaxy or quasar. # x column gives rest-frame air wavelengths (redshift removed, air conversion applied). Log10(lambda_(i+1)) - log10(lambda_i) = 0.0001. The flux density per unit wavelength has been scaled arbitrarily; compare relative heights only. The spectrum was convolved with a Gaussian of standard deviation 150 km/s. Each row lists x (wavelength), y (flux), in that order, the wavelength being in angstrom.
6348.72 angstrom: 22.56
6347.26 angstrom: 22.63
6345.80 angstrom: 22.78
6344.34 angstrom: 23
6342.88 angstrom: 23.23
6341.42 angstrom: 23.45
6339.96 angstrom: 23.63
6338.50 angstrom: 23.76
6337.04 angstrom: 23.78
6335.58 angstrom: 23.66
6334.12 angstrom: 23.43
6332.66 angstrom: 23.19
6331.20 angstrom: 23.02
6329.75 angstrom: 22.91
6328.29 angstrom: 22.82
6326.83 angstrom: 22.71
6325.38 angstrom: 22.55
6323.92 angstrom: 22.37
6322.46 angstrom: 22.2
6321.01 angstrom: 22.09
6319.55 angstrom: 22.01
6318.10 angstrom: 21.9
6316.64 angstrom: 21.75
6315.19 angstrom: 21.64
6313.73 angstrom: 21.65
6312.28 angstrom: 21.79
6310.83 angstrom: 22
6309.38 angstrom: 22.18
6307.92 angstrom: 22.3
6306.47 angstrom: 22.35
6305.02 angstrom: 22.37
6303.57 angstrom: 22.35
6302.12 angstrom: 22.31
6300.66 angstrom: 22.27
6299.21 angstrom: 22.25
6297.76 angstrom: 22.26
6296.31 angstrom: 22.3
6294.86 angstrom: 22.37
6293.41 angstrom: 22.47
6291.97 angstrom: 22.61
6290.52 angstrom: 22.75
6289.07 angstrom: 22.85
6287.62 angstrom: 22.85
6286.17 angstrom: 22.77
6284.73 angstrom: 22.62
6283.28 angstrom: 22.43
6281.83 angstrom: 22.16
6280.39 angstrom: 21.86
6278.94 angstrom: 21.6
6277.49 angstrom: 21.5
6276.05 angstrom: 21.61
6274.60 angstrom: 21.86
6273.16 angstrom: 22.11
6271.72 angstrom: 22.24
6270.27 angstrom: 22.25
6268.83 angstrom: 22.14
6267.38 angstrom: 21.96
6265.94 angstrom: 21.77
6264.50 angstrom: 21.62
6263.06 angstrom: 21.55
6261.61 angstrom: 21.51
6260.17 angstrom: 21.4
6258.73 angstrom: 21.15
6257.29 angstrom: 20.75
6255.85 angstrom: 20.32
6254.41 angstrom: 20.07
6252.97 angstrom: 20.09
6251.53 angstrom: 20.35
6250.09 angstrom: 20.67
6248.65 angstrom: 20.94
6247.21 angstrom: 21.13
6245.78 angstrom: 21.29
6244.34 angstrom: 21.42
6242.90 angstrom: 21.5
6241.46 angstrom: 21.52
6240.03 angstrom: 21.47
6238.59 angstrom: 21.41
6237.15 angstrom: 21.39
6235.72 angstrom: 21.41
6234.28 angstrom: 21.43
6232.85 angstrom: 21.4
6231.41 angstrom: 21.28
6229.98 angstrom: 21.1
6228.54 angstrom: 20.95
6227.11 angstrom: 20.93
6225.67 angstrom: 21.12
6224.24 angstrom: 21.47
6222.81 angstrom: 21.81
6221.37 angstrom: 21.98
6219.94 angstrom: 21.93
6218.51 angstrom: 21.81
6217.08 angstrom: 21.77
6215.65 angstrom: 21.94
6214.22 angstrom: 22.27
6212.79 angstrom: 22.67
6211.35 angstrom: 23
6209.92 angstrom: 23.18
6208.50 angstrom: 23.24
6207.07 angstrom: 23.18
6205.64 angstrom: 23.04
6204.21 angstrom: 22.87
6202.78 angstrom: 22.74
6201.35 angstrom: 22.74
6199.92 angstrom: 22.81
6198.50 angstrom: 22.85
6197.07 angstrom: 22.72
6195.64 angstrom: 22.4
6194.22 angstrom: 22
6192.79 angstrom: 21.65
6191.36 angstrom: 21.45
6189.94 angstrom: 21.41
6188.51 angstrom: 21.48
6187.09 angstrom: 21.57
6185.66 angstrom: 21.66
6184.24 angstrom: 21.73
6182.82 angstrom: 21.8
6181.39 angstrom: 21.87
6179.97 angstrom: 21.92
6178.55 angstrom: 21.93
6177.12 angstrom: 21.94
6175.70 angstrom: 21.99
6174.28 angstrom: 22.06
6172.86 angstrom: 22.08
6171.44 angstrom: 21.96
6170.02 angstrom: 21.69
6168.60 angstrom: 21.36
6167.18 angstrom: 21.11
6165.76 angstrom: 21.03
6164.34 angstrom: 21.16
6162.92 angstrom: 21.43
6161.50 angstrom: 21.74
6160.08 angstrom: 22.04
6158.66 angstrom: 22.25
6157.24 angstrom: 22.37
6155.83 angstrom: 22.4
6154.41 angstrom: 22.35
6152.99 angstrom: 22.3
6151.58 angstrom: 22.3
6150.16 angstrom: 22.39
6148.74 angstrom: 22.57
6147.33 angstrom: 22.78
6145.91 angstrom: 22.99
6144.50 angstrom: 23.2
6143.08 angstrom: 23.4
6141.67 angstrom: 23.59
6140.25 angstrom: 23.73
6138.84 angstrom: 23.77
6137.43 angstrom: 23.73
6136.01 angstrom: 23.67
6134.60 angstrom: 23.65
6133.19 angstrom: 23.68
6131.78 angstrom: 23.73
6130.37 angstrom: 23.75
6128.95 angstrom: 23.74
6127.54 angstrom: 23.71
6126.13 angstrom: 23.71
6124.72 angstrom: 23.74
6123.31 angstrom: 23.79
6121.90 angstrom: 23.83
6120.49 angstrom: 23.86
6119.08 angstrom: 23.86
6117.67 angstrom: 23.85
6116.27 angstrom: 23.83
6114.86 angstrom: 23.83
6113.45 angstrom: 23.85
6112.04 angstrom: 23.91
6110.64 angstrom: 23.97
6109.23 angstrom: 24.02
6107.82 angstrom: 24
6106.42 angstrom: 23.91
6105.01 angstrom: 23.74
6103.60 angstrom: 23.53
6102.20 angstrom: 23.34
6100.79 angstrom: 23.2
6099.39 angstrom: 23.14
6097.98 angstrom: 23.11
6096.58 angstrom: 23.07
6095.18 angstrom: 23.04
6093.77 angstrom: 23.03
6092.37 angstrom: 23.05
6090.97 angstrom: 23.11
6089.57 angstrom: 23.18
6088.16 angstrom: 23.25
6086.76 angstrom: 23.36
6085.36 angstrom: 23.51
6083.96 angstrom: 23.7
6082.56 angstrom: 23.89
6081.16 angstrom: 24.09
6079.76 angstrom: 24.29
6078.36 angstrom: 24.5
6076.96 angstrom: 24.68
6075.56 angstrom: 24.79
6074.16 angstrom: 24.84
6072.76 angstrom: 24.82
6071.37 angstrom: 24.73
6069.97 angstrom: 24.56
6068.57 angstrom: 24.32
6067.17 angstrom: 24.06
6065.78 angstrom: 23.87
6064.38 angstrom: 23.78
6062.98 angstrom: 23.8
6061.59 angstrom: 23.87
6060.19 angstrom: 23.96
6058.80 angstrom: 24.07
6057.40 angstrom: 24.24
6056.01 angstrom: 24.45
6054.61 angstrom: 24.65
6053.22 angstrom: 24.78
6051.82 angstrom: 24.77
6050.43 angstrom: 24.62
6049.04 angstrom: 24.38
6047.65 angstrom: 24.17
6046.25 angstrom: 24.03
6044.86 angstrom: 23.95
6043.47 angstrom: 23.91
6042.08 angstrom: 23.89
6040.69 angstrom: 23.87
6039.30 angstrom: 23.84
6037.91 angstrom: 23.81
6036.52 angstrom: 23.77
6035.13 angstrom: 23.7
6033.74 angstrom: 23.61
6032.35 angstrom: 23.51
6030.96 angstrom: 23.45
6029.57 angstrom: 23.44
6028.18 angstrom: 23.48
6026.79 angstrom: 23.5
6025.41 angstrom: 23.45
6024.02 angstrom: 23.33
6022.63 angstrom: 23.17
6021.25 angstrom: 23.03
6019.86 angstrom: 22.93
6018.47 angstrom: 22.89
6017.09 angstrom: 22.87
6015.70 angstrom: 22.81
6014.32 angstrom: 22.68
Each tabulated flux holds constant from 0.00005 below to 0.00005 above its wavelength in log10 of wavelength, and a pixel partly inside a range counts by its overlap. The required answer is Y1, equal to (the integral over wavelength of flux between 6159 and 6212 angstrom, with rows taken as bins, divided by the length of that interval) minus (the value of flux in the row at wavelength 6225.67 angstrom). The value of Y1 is 1.0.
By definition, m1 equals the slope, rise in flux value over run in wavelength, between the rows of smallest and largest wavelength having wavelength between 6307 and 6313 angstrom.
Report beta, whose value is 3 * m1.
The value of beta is -0.4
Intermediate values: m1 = -0.12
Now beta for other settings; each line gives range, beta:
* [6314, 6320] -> 0.3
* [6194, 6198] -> 0.8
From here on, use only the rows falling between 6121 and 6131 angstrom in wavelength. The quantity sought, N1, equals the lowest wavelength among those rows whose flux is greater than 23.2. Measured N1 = 6121.90 angstrom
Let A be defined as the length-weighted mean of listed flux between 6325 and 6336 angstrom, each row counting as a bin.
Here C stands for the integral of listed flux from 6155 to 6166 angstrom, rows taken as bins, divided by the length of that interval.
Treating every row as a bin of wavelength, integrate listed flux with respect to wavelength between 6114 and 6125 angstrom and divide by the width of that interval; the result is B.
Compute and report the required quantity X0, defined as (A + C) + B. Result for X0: 68.7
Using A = 23.0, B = 23.8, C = 21.8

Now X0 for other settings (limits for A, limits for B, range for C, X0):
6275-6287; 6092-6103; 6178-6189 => 67.0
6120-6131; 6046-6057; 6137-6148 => 71.6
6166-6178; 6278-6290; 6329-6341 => 67.5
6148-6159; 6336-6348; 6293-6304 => 68.0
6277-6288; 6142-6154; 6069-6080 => 69.6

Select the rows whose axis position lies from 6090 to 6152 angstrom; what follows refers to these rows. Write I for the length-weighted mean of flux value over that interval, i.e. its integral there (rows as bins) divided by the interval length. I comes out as 23.5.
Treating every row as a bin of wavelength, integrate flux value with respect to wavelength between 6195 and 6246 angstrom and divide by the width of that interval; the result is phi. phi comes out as 22.0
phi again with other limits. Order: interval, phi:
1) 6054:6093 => 24.0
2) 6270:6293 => 22.3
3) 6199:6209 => 22.9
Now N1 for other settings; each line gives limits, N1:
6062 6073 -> 6062.98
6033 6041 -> 6033.74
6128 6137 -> 6128.95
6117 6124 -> 6117.67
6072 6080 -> 6072.76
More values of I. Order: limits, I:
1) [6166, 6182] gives 21.8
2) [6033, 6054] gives 24.1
